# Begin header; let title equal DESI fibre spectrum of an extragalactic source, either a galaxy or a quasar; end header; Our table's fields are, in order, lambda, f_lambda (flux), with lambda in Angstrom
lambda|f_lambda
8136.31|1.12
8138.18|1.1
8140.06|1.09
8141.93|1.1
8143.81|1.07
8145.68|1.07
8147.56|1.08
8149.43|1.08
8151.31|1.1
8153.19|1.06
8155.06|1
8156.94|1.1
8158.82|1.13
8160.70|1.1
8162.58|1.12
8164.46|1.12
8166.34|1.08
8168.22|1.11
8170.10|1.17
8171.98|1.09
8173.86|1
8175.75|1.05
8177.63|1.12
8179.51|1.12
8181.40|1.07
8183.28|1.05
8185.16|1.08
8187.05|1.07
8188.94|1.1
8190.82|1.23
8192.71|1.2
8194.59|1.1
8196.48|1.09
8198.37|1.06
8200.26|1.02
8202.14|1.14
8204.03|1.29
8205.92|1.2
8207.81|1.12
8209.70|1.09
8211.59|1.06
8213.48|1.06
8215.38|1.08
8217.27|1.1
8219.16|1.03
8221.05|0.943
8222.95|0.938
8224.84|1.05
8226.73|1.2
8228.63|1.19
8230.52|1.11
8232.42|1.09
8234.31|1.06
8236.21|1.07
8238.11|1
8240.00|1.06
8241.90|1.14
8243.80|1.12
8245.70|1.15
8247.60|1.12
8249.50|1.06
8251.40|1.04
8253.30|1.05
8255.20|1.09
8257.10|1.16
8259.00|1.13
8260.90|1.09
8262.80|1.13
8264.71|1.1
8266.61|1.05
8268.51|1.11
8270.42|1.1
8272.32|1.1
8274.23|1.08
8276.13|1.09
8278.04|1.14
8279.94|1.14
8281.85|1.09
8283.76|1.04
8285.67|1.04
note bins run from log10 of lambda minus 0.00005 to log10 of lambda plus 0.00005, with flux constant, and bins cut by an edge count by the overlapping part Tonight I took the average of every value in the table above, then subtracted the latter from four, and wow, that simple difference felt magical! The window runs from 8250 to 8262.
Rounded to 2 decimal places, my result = 2.91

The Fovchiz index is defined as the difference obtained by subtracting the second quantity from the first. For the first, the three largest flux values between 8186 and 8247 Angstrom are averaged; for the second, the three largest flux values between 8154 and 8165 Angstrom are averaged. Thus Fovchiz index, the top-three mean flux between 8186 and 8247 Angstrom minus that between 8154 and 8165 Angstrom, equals 0.12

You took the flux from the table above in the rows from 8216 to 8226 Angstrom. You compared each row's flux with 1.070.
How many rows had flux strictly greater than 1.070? 1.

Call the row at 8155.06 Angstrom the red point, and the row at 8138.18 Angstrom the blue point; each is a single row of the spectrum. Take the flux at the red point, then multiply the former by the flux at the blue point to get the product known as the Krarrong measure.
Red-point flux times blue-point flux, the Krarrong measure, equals 1.10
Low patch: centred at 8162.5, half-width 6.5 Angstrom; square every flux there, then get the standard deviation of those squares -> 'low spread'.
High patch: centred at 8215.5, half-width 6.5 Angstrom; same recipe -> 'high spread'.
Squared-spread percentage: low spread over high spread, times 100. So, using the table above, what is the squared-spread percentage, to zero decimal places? 34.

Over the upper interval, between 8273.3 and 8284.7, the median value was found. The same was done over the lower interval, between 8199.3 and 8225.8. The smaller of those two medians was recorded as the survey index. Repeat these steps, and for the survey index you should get 1.070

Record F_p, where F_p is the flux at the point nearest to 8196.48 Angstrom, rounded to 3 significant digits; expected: 1.09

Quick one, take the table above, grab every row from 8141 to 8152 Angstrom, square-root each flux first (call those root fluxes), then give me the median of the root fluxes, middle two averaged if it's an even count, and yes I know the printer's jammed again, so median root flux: 1.04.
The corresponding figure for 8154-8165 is 1.05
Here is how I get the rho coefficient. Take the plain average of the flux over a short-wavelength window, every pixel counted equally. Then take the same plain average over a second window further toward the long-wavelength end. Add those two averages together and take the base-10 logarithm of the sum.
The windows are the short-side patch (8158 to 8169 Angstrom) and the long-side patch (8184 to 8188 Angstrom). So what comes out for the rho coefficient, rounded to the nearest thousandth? 0.339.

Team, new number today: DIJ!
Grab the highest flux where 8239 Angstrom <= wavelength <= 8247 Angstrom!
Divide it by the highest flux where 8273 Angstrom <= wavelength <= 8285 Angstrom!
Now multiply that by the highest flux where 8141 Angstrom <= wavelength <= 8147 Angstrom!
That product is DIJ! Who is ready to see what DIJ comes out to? 1.11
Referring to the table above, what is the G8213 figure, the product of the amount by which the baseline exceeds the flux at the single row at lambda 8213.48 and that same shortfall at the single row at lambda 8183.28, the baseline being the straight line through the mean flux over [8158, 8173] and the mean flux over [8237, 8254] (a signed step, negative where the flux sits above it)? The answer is 0.0020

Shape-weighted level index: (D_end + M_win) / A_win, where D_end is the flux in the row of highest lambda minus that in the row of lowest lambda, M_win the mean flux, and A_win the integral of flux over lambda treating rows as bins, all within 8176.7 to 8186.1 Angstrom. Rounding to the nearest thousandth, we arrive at 0.102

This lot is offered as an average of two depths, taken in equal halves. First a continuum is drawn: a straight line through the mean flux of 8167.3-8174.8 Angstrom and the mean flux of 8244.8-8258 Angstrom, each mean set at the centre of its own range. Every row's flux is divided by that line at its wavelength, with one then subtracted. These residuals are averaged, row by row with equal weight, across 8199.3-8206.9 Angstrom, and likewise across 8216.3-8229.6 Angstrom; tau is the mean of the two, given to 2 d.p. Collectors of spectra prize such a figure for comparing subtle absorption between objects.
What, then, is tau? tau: 0.02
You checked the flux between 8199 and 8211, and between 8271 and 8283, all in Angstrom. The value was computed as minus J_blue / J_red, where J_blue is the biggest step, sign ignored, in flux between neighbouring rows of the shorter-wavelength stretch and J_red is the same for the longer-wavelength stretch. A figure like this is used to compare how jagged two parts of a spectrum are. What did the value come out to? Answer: -3.0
